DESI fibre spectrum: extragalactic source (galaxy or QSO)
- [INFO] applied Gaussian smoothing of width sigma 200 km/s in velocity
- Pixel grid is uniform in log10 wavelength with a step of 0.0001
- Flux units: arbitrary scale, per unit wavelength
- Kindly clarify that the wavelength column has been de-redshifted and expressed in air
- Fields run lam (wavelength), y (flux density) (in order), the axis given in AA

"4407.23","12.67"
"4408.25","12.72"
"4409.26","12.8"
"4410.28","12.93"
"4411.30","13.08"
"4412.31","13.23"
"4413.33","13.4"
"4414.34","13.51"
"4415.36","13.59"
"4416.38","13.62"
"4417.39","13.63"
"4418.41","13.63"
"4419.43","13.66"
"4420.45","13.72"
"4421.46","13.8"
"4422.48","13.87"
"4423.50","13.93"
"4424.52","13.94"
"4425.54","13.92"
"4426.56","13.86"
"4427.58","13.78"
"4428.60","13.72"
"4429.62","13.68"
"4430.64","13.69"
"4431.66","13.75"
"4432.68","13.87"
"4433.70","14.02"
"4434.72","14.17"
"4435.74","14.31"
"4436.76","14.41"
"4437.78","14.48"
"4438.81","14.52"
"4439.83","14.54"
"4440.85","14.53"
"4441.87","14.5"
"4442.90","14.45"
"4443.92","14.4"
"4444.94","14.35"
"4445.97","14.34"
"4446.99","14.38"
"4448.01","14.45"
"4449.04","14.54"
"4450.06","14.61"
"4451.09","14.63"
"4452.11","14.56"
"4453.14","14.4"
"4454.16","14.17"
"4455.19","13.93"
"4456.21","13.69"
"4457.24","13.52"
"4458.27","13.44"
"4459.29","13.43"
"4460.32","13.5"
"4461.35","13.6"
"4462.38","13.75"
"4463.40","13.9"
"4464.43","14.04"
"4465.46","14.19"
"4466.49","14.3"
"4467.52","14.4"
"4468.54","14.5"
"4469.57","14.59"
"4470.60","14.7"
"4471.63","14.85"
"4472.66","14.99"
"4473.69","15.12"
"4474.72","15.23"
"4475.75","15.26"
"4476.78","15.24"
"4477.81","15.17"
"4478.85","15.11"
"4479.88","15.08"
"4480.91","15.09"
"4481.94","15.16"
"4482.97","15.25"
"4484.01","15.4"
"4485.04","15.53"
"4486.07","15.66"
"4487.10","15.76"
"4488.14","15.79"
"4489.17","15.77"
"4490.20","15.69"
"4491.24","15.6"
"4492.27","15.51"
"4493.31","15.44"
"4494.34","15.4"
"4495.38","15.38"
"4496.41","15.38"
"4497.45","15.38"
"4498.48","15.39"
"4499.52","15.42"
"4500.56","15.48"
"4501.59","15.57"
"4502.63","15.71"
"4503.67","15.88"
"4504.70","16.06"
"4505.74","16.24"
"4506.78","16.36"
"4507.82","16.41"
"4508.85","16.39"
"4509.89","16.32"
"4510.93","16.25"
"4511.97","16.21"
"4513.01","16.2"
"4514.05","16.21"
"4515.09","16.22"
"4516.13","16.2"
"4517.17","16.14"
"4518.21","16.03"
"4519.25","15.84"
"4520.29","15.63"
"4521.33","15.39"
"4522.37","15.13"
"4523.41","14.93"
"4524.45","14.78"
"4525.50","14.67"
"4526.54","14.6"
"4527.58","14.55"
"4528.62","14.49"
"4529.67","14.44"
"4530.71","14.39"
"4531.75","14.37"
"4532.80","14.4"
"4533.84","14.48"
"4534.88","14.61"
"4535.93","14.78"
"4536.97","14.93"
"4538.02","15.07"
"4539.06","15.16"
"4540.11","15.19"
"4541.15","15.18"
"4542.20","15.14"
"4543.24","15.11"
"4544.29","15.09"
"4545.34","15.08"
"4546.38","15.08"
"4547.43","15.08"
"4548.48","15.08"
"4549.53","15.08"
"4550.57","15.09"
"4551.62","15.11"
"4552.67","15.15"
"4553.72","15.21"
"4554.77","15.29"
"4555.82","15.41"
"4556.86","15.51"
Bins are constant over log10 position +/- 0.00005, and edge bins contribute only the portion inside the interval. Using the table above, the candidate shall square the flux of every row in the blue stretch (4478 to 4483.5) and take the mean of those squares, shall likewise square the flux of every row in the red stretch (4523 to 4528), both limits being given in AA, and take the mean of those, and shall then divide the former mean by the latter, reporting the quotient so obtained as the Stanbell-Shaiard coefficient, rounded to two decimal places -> 1.06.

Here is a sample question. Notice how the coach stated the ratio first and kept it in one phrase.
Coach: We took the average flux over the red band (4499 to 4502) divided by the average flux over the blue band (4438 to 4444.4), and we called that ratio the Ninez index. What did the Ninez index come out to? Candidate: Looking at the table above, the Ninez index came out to 1.07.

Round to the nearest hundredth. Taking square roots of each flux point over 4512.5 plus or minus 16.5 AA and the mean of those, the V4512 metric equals 3.96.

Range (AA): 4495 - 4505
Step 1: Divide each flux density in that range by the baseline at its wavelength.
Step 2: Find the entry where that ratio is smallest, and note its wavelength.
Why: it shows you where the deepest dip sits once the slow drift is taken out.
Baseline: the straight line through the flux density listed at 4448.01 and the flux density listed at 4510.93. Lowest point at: 4498.48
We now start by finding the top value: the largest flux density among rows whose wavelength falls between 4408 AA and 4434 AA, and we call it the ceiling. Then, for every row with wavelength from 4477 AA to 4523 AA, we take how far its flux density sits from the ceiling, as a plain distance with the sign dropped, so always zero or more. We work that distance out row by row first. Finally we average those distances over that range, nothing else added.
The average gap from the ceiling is 1.7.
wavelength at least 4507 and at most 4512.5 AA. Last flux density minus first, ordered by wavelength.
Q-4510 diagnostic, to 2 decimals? -0.20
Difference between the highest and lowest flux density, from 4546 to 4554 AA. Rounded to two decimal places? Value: 0.13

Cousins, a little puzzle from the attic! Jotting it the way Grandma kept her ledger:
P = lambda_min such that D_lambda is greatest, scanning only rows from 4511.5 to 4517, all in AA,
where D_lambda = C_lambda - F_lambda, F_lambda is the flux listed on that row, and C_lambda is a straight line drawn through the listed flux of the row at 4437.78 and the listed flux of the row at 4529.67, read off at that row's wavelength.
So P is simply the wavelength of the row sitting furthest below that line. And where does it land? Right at 4513.01 AA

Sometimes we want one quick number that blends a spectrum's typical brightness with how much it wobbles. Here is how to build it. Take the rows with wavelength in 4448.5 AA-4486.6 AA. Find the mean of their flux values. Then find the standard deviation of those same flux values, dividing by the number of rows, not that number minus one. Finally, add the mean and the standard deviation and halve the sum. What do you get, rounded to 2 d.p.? 7.60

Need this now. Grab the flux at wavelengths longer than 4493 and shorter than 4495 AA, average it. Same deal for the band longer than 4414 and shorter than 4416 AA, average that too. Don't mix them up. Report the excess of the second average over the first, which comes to -1.9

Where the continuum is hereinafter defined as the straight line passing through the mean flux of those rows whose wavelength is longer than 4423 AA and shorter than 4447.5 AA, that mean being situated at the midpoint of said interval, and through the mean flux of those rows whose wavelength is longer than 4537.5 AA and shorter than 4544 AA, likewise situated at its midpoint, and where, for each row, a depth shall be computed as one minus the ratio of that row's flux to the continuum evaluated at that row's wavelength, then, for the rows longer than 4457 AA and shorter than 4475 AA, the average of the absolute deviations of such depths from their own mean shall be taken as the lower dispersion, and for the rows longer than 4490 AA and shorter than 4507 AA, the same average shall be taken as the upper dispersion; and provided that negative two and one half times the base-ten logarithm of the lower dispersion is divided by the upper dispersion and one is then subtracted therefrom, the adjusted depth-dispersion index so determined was 244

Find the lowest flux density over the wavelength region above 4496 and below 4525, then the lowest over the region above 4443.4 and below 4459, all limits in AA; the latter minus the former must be -1.3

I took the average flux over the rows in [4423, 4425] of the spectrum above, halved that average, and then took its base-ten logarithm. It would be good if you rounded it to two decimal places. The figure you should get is 0.84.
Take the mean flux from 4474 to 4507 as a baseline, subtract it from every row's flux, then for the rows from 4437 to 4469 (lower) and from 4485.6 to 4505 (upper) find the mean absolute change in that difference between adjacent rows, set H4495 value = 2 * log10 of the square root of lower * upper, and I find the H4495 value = -2.20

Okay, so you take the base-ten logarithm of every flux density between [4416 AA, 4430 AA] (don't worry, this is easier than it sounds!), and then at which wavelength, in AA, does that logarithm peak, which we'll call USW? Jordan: 4424.52 AA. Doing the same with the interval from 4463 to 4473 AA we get 4472.66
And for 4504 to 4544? 4507.82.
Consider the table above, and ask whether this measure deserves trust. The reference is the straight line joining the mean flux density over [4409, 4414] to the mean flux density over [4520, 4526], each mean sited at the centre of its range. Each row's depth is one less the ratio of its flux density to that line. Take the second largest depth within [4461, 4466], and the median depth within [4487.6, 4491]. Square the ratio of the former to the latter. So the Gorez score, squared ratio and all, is 0.04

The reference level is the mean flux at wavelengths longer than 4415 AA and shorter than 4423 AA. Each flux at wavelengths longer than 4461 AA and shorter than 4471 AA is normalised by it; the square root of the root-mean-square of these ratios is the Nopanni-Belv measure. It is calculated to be 1.02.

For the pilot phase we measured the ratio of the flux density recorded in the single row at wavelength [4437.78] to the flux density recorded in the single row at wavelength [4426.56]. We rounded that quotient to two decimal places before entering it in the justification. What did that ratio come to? 1.04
